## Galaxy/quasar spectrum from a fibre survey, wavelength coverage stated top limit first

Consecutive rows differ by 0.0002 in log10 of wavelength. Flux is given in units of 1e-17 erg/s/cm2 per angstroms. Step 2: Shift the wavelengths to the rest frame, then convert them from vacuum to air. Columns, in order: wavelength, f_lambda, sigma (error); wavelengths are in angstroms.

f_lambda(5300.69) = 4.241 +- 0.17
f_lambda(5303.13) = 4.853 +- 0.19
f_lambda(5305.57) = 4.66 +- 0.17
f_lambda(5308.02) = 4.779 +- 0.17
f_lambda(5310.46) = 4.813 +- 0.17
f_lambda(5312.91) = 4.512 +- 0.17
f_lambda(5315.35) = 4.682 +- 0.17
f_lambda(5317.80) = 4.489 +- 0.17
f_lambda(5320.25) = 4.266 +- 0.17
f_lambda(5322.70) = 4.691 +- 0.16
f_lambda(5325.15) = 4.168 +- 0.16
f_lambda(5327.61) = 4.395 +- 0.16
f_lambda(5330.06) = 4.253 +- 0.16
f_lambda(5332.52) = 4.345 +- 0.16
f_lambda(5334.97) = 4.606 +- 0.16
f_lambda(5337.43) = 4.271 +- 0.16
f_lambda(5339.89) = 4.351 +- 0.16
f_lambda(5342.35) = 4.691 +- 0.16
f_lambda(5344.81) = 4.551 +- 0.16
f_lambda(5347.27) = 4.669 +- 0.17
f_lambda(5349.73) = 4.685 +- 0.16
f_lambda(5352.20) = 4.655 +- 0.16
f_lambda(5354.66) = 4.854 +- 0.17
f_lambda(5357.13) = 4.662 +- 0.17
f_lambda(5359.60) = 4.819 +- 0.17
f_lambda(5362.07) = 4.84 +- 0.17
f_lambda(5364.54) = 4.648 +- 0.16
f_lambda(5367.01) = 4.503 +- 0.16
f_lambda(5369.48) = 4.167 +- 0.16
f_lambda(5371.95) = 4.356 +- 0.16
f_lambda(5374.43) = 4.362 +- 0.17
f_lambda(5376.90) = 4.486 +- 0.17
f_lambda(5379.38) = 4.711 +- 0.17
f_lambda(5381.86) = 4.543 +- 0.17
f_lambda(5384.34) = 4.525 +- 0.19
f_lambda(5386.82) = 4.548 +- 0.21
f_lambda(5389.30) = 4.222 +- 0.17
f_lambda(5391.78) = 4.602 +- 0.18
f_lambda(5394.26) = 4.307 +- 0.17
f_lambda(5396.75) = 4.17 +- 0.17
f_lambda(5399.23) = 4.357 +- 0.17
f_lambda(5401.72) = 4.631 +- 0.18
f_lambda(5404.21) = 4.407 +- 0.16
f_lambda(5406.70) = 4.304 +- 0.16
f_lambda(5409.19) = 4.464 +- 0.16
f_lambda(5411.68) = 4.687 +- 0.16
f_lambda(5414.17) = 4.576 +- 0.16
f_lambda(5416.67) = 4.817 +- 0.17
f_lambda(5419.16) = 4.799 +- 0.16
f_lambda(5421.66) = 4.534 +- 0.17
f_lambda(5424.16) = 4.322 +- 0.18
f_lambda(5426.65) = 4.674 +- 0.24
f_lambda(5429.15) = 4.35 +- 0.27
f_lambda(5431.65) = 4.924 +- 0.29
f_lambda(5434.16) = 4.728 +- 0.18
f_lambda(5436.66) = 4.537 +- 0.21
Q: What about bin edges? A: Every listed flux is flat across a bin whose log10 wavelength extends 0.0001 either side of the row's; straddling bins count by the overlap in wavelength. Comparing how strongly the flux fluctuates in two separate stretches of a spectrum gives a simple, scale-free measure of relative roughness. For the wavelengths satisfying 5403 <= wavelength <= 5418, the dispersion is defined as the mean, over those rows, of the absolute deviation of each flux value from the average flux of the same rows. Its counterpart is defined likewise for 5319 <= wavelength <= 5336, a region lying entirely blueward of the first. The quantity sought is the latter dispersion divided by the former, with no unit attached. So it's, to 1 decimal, 1.0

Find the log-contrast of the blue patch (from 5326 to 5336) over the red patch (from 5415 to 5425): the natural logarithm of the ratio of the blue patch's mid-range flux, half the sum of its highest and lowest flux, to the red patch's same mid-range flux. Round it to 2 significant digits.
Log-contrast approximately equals -0.031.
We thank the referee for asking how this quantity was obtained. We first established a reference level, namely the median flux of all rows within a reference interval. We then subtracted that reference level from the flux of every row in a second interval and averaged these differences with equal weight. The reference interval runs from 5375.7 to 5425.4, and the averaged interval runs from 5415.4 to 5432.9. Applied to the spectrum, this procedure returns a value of 0.10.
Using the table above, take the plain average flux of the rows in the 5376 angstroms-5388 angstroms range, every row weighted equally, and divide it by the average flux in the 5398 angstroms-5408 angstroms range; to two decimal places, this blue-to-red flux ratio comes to 1.03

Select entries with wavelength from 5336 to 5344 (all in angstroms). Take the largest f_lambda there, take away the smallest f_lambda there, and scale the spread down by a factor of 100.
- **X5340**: 0.0042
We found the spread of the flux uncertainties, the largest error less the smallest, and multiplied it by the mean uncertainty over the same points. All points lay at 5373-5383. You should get 0.0000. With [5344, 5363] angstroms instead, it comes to 0.0017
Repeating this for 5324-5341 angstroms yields 0.0000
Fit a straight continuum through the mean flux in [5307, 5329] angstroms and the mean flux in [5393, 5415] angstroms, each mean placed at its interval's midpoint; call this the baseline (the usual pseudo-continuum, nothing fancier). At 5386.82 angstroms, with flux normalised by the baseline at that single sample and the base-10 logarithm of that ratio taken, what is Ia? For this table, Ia 0.009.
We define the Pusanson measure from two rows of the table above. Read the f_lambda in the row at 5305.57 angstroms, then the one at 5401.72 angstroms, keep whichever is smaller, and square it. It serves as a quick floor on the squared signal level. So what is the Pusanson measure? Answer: 21.4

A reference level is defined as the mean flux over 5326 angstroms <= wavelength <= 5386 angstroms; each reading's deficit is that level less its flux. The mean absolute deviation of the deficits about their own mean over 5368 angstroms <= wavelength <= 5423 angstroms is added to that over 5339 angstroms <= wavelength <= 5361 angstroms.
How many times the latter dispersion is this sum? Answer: 2.6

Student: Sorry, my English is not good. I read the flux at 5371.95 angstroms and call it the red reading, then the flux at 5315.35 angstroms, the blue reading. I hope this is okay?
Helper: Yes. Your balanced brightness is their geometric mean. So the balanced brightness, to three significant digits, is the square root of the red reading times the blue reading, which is 4.52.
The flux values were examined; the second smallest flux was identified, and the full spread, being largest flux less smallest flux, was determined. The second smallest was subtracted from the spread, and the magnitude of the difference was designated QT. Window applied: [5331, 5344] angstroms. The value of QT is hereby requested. 3.9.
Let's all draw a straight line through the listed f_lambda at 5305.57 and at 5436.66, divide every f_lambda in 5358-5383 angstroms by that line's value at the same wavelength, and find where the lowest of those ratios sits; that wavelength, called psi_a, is 5369.48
